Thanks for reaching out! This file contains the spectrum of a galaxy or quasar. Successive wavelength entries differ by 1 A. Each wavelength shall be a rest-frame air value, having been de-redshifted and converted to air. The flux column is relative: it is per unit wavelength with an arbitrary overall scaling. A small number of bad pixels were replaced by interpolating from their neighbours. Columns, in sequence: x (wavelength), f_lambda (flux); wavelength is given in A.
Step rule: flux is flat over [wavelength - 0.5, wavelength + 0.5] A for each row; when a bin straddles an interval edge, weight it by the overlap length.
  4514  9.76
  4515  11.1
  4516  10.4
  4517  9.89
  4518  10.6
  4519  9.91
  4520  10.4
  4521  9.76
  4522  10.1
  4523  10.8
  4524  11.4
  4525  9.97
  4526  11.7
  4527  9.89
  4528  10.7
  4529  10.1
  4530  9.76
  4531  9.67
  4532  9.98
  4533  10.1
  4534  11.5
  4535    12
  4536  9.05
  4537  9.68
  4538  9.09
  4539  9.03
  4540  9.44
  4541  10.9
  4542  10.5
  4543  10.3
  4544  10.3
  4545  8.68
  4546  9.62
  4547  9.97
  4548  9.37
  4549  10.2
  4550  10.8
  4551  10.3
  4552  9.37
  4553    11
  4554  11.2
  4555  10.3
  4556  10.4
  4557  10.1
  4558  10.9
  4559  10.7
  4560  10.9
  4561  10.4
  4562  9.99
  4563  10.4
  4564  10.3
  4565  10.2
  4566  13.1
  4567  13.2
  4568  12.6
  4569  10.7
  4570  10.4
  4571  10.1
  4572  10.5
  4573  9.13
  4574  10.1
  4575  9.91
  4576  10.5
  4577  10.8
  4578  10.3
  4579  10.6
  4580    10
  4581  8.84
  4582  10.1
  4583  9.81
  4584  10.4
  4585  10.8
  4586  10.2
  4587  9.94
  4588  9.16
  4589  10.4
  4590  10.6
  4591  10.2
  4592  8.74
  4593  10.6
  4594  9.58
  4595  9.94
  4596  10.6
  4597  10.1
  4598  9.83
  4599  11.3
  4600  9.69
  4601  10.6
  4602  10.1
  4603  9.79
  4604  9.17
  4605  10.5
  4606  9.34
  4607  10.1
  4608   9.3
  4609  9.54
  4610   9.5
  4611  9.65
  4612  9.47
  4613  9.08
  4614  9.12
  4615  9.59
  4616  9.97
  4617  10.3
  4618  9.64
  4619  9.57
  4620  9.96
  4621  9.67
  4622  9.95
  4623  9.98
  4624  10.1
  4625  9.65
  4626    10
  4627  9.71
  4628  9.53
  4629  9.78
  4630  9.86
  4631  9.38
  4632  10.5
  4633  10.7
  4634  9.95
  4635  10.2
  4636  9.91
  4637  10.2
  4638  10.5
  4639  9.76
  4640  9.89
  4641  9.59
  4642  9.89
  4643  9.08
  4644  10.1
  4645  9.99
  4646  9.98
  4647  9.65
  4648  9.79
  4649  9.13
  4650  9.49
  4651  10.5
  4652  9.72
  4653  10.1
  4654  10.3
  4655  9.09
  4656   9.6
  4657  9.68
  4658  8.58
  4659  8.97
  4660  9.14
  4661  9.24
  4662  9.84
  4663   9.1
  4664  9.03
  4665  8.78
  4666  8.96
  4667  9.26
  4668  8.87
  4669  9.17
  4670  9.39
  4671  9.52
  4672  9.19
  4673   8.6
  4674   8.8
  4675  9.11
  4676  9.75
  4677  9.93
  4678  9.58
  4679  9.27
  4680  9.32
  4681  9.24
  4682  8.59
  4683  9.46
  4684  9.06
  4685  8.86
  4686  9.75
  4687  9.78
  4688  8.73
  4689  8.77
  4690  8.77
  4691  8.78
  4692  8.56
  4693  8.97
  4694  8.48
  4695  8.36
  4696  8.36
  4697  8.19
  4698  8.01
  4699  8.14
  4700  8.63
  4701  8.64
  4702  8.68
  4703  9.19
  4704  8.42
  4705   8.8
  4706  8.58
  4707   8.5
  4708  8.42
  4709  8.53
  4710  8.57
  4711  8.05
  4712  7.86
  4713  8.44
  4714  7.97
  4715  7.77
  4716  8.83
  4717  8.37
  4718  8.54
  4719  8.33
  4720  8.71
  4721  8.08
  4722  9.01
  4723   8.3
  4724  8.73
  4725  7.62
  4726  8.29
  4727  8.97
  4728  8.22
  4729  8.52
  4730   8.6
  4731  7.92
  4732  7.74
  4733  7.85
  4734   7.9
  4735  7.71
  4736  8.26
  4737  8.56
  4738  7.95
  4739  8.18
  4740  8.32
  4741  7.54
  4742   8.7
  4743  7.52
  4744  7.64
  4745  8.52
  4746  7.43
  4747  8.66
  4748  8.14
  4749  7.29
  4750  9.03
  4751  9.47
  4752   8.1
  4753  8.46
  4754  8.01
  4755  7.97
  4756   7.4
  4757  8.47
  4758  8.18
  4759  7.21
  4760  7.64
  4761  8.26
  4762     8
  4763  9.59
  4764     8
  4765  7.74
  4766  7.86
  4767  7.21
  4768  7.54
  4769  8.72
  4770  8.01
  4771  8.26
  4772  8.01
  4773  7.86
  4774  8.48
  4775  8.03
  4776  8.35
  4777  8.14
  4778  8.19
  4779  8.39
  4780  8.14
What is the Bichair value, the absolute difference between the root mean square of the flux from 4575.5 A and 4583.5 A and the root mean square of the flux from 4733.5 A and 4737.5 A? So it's 2.0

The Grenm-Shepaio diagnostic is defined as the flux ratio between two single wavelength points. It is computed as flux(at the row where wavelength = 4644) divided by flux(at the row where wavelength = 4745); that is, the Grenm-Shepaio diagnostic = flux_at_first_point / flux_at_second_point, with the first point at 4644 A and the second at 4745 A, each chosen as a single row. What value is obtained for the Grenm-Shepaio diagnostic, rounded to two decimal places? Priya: 1.19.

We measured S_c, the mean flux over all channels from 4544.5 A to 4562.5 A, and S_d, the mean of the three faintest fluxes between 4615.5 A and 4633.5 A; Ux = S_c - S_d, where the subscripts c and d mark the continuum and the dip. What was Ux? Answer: 0.7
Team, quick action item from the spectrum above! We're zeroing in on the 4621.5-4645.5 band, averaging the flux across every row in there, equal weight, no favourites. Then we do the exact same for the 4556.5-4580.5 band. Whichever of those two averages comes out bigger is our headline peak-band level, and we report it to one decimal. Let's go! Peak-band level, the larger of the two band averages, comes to 10.7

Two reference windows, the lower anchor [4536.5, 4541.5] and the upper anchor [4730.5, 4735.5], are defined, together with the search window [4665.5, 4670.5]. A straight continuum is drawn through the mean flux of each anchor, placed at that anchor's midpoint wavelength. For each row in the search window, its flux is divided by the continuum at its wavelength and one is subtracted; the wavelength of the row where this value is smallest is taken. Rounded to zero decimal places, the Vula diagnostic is 4668 A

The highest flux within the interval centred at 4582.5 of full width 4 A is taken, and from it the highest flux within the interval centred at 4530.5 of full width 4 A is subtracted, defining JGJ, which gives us 0.3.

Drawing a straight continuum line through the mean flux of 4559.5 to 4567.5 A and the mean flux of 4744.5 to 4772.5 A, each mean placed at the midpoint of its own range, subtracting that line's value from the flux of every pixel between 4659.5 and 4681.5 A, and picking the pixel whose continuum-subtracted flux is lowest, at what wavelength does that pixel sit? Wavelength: 4673 A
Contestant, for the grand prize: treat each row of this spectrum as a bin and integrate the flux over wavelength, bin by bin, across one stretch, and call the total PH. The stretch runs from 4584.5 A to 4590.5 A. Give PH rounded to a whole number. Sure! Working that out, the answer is 61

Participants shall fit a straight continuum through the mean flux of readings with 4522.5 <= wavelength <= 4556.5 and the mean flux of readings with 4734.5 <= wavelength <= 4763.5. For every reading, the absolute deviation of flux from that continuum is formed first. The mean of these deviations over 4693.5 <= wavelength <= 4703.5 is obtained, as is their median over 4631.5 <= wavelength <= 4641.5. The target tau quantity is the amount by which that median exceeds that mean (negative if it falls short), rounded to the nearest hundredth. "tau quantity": 0.49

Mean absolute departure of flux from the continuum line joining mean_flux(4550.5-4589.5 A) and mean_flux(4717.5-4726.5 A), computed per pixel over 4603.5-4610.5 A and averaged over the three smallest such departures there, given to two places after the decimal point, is 0.32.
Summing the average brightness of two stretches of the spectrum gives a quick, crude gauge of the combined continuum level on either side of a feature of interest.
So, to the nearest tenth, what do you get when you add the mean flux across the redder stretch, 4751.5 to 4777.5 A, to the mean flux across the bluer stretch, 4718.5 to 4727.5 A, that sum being 16.5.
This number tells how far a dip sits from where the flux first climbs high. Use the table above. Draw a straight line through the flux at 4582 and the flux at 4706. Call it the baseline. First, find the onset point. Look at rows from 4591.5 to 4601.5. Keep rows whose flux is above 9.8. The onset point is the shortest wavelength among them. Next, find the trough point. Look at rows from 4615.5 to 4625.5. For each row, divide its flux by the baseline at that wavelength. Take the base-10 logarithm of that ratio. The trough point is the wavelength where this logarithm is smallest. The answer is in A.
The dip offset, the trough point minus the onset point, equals 26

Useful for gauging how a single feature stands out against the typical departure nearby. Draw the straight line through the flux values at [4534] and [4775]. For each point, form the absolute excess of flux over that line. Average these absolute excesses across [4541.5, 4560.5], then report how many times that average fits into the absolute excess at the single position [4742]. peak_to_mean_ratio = 0.2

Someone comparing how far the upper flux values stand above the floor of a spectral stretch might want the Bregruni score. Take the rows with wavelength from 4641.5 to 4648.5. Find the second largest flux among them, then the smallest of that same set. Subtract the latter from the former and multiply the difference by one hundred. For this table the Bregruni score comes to 91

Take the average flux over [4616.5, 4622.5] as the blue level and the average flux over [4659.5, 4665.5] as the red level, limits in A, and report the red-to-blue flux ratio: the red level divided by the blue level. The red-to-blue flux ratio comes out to 0.93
